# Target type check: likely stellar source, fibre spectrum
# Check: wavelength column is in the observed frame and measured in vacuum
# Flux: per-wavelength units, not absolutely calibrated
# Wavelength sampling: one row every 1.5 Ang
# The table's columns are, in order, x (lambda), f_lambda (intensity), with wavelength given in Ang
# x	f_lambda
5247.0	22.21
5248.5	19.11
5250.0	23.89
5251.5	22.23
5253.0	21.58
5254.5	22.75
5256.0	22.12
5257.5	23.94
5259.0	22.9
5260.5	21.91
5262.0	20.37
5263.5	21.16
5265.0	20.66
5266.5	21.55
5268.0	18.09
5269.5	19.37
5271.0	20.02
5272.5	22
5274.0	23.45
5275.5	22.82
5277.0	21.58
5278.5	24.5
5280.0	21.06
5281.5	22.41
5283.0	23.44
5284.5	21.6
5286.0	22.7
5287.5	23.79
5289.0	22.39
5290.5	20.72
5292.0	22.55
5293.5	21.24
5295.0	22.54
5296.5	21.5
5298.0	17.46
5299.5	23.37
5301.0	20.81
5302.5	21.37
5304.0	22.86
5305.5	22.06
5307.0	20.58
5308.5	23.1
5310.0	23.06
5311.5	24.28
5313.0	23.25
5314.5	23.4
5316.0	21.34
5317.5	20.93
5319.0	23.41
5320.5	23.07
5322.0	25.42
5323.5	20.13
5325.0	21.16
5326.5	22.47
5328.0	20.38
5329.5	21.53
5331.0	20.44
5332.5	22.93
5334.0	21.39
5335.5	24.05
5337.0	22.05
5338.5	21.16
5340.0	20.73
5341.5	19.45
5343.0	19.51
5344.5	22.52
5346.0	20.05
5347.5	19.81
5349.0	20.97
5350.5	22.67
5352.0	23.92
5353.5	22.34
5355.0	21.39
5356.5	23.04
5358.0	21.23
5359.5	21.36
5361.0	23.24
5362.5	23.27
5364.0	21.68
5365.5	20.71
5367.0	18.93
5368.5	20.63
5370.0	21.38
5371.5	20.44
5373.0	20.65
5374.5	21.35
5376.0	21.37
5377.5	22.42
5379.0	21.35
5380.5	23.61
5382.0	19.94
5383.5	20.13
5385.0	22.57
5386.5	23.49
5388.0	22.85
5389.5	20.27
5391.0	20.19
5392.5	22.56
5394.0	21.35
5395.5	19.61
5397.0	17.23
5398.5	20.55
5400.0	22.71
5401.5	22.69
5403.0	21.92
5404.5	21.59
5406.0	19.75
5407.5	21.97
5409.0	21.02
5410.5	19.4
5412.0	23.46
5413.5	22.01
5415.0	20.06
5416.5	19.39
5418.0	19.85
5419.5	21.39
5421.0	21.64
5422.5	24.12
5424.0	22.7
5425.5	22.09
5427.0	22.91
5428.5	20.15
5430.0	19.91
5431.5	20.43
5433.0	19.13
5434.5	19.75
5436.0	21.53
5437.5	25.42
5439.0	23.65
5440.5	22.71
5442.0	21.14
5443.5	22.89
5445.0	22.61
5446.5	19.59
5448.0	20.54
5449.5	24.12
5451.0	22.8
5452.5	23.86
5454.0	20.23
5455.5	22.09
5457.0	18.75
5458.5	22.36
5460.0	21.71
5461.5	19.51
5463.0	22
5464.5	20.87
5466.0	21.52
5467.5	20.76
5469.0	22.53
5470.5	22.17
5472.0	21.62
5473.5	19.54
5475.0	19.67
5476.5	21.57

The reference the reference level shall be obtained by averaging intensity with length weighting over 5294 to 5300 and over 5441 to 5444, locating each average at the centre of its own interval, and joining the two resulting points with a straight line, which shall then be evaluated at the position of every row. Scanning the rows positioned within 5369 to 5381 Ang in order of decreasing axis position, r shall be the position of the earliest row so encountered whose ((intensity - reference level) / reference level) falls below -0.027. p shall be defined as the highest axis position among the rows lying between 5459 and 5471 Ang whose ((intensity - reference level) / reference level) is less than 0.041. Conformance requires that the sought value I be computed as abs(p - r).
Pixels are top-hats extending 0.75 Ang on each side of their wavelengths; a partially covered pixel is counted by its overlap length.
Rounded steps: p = 5470.5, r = 5373.0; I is 97.5 Ang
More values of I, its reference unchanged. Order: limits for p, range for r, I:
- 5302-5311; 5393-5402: 91.5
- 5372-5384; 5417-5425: 34.5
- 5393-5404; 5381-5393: 12.0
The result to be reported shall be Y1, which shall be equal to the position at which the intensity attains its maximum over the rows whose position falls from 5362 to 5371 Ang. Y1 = 5362.5 Ang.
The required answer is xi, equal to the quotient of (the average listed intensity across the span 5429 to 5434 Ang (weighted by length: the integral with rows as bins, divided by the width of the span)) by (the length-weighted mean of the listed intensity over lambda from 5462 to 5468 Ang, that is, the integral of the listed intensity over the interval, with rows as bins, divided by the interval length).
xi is 0.93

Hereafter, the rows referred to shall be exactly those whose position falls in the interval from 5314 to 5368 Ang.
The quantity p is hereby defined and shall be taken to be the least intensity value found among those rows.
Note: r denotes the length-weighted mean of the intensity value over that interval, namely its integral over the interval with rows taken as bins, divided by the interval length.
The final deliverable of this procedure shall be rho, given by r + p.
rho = 40.6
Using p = 18.93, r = 21.7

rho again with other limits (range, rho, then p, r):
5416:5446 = 40.8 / 19.13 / 21.7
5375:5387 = 41.8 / 19.94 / 21.8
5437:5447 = 42.2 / 19.59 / 22.6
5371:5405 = 38.6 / 17.23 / 21.3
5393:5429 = 38.5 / 17.23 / 21.2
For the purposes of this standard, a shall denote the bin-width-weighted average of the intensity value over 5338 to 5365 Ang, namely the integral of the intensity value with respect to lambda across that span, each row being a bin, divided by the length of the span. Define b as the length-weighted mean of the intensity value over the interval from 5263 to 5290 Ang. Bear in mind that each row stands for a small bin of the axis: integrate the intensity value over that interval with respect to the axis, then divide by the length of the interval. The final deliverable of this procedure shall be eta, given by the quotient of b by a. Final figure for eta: 1.01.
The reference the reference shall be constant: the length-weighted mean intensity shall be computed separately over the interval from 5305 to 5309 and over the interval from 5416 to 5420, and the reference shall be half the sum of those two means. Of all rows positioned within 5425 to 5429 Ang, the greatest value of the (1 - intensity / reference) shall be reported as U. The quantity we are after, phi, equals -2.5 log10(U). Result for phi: 3.5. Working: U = 0.041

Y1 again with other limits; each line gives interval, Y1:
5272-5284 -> 5278.5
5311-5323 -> 5322.0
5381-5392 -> 5386.5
